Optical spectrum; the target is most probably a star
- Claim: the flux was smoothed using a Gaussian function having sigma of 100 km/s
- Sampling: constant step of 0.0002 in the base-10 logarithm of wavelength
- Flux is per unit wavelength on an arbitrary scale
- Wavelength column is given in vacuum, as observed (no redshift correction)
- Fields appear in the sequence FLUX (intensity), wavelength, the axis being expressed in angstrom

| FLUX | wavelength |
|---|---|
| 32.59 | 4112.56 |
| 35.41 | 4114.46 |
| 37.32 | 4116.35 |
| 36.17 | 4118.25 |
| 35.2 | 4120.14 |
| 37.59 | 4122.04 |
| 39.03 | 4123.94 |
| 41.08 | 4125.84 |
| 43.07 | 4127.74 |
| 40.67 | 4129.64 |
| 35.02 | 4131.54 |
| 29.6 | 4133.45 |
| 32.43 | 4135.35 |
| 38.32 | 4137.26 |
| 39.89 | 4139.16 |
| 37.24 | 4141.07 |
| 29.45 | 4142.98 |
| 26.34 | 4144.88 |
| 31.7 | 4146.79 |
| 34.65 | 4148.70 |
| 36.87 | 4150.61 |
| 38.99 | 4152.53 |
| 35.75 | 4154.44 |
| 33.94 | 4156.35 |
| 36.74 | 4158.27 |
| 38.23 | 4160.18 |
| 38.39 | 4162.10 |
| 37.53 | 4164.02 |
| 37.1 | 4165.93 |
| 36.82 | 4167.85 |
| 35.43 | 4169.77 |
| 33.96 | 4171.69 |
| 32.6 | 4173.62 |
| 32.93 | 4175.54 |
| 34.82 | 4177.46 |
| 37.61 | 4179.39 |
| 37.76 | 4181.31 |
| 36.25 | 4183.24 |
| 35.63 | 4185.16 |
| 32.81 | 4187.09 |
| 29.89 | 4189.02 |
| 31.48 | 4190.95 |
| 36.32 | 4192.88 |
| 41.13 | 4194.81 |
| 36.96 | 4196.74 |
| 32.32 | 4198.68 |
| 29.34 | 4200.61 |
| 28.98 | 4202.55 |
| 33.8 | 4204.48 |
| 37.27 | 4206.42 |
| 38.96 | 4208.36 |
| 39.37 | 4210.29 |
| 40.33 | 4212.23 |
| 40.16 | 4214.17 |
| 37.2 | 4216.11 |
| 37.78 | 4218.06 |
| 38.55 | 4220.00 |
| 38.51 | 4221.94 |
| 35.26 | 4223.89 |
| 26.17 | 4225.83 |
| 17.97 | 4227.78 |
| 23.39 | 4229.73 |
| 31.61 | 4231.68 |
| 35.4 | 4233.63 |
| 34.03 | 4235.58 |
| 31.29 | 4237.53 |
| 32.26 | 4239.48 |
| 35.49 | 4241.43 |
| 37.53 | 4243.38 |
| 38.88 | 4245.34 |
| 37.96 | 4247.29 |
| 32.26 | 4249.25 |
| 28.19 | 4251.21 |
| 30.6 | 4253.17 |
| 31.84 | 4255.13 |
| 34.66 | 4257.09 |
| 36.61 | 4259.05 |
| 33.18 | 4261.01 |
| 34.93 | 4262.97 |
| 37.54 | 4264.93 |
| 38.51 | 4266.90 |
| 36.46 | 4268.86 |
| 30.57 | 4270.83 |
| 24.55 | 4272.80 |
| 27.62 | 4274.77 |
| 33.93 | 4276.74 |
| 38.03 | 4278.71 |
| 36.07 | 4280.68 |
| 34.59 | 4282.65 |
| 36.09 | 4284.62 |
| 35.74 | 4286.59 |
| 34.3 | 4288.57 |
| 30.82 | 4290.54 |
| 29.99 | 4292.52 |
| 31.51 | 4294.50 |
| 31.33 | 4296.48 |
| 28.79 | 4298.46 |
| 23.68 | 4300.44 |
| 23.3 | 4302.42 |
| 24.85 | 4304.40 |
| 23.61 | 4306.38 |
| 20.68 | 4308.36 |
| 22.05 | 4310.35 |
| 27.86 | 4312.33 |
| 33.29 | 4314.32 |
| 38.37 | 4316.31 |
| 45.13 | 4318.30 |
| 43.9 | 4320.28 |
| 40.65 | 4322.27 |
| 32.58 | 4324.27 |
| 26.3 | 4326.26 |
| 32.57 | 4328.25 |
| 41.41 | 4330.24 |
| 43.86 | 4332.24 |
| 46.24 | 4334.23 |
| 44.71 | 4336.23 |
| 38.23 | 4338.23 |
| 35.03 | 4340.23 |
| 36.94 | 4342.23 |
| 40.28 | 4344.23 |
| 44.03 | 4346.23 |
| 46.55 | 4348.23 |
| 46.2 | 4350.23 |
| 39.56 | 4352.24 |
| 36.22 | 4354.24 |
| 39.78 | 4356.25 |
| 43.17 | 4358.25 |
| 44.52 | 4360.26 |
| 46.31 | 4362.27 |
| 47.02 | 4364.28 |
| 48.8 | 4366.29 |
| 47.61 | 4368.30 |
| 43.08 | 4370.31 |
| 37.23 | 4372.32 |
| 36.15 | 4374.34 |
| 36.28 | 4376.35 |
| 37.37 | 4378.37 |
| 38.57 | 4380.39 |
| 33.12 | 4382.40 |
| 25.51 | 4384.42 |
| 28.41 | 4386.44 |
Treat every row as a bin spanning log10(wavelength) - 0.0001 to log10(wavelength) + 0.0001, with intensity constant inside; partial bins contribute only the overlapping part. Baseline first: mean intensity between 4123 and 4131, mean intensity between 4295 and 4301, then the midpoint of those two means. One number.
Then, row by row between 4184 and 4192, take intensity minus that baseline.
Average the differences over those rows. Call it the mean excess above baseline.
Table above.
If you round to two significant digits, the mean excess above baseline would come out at -2.0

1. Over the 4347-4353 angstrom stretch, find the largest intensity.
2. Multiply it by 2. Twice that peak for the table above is 93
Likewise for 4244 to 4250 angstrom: 78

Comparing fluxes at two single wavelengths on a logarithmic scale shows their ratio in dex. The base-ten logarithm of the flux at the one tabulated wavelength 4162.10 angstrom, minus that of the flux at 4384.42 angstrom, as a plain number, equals 0.18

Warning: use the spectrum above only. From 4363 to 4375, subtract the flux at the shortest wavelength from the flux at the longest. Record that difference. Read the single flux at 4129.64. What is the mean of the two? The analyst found 15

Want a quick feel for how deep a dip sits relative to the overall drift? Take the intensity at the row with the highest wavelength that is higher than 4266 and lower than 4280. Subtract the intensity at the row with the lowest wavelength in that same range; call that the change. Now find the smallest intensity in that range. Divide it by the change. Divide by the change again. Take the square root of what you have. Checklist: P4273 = 10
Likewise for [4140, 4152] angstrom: 14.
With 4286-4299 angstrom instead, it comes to 1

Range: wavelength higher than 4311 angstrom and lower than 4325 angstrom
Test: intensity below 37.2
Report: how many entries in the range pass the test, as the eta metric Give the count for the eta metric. 3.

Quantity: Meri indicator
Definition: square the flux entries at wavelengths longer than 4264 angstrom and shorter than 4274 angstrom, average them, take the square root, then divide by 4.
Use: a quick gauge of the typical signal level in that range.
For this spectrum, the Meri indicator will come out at 8.5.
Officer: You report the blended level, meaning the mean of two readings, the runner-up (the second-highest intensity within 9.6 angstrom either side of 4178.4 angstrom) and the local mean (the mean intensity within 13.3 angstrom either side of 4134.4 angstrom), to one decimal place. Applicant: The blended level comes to 36.7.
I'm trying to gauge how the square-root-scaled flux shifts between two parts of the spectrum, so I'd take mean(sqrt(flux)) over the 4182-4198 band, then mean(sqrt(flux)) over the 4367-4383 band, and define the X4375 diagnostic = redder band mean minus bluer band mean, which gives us 0.3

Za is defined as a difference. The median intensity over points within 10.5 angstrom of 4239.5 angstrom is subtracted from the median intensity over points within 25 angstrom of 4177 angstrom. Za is 2.0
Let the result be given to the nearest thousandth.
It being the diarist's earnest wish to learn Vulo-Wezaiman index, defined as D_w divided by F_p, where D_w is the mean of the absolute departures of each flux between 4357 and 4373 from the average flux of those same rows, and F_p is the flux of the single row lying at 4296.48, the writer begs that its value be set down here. 0.087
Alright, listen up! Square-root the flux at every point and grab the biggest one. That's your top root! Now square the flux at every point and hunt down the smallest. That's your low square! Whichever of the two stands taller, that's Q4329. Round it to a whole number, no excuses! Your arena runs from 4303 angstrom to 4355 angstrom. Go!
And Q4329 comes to 428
